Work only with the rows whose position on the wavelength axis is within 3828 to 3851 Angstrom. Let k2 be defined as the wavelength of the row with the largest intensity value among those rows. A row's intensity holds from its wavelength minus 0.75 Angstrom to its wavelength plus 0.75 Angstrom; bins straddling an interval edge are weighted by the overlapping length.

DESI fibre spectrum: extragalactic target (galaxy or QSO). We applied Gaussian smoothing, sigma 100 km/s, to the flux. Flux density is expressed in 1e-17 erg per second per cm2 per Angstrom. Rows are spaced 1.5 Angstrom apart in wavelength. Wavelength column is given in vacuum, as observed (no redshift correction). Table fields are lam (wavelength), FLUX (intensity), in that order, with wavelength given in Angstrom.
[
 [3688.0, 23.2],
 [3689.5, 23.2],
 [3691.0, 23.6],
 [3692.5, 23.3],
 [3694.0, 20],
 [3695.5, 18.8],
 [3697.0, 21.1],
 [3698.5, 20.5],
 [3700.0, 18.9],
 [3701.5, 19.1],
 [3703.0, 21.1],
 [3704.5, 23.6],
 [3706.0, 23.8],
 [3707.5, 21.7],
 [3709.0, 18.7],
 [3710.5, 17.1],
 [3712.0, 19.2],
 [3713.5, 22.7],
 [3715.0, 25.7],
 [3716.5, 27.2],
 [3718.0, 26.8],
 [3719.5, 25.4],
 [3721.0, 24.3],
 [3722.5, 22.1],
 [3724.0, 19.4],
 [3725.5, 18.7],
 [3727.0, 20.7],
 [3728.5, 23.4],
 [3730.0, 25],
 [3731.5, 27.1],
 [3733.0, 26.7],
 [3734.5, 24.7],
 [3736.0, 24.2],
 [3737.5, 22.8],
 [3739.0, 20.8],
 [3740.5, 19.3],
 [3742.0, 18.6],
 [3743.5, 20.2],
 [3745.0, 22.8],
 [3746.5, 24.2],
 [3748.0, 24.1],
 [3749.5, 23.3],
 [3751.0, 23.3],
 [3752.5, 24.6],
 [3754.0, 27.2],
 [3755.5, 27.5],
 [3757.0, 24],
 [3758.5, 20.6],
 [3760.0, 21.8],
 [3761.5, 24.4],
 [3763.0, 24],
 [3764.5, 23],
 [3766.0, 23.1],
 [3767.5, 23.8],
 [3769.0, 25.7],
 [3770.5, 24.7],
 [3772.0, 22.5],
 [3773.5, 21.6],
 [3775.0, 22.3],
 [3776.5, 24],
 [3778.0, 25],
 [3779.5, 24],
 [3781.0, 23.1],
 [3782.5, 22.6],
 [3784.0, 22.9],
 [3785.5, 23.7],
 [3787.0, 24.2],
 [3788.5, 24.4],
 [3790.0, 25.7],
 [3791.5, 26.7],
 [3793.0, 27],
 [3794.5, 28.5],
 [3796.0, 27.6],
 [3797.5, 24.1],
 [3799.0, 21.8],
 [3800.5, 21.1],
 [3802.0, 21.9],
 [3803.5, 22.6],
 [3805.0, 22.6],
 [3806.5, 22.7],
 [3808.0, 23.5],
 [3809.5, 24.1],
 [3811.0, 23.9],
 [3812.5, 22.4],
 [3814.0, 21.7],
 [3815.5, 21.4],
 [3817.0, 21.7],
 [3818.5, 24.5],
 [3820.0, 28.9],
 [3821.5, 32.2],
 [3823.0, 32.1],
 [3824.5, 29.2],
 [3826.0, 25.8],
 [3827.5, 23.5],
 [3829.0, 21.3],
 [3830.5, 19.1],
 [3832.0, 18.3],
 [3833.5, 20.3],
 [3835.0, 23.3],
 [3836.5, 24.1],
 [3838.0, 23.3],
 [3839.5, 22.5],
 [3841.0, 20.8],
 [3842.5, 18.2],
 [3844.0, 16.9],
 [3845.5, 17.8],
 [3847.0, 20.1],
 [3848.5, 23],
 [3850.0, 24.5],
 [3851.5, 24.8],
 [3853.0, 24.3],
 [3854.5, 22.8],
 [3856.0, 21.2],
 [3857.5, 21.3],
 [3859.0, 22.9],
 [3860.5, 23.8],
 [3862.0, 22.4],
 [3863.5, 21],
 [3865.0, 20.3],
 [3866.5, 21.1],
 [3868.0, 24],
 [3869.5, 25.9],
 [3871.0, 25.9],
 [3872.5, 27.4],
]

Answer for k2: 3850.0 Angstrom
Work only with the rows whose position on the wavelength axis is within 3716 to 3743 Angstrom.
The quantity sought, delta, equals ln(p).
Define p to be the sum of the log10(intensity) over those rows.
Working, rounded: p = 24.5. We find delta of 3.20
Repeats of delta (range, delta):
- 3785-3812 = 3.21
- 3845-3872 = 3.19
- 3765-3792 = 3.21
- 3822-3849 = 3.18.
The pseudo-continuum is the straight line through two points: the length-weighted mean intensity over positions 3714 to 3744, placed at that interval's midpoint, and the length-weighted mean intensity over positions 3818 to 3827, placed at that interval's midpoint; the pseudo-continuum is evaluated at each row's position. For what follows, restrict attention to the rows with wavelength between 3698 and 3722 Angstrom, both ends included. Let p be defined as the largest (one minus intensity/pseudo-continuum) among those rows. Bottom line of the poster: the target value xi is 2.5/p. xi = 11.1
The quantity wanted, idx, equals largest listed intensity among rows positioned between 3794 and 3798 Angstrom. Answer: 28.5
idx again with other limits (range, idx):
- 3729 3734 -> 27.1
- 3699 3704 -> 21.1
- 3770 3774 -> 24.7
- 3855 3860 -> 22.9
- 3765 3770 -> 25.7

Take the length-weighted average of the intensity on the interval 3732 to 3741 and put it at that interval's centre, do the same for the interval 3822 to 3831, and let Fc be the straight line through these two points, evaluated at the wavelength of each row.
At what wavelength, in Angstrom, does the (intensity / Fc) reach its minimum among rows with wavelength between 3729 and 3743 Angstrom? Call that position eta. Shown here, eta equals 3742.0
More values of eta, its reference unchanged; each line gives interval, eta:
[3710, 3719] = 3710.5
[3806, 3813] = 3812.5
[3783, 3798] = 3784.0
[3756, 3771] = 3758.5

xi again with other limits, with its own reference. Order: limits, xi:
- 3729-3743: 11.2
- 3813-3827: 10.2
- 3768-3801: 10.8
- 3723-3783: 11.2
